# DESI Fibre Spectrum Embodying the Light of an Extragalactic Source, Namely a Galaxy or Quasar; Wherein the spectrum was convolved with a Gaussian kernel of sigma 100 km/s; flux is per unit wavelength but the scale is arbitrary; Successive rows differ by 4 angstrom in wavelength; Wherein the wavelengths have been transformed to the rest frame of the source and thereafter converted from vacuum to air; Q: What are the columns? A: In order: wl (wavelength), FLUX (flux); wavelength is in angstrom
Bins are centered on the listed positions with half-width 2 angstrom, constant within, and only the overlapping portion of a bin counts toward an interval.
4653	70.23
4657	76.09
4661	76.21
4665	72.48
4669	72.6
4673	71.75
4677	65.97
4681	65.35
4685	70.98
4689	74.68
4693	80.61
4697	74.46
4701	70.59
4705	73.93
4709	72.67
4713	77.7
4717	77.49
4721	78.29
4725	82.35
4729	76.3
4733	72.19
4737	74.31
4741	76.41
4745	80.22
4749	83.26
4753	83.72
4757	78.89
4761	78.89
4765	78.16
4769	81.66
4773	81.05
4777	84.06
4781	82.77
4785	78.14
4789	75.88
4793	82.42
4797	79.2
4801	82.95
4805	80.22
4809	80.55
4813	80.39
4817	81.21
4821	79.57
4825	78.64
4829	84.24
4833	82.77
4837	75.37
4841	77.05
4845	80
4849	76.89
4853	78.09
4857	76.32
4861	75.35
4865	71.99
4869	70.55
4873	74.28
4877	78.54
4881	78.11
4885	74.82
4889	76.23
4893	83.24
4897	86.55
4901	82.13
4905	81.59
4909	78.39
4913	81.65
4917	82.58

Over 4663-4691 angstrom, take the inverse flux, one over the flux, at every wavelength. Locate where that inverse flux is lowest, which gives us 4689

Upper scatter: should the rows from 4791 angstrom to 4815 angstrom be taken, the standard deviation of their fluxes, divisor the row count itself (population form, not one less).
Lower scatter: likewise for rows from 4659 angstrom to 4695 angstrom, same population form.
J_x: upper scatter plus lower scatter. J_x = 6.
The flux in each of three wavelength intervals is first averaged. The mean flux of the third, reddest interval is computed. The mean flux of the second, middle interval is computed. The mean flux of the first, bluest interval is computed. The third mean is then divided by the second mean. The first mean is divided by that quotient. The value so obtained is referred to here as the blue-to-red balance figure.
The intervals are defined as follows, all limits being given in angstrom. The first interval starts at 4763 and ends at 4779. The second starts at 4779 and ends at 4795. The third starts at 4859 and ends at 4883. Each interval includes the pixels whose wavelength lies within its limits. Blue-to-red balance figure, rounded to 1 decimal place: 86.7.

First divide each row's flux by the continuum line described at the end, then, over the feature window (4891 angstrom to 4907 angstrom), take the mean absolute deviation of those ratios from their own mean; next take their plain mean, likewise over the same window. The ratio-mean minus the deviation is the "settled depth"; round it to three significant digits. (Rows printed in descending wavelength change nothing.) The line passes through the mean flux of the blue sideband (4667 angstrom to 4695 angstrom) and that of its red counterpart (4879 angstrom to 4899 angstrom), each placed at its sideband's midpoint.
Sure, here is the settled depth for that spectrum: 1.02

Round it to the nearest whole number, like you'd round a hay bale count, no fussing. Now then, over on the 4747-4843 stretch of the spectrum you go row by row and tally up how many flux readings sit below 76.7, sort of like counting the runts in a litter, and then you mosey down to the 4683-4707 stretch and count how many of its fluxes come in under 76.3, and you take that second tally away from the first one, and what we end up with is -3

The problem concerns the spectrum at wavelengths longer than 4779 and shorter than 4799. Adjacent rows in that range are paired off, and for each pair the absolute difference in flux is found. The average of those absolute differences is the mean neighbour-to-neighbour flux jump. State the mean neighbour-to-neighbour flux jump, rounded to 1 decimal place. 4.2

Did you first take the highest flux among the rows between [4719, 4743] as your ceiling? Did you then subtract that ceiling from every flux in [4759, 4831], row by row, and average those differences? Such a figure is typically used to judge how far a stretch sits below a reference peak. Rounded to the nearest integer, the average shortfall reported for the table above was -2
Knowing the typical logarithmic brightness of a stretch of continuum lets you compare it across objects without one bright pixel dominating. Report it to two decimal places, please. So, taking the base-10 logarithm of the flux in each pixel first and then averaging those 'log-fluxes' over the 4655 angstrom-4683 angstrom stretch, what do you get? 1.85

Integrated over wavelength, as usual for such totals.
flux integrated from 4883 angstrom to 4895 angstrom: 937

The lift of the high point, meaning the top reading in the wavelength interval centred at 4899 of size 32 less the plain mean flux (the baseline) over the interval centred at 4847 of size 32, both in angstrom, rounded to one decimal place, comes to 8.8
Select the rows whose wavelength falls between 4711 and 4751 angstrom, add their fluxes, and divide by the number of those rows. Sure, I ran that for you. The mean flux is 77.9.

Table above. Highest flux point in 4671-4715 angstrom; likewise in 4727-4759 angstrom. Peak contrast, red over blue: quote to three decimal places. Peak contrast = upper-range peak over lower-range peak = 1.039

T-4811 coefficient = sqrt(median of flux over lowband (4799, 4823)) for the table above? 8.97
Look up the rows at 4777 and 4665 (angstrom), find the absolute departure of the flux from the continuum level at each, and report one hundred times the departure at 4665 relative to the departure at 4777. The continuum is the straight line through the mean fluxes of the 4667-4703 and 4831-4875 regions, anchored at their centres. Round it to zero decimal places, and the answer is 11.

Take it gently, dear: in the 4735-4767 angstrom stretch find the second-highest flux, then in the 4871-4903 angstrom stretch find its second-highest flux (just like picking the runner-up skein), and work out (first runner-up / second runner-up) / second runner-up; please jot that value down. 0.0120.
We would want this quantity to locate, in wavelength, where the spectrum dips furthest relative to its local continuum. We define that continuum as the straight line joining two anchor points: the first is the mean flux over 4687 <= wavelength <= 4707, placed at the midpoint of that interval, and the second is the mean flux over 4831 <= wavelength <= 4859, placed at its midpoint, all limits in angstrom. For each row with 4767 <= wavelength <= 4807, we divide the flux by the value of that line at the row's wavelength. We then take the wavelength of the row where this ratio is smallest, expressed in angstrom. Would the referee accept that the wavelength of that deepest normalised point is 4789 angstrom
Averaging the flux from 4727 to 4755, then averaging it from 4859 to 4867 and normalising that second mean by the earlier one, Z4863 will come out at 0.94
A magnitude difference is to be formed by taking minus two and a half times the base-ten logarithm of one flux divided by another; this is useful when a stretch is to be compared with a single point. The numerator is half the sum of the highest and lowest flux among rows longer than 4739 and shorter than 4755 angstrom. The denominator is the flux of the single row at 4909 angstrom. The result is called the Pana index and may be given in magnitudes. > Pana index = -0.02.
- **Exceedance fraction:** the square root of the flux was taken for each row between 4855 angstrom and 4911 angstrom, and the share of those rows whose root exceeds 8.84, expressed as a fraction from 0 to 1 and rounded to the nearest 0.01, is 0.43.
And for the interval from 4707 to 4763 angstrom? 0.50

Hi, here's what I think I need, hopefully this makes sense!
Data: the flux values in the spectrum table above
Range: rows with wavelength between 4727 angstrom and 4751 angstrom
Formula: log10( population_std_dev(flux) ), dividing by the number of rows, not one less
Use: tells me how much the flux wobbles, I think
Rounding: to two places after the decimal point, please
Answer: 0.56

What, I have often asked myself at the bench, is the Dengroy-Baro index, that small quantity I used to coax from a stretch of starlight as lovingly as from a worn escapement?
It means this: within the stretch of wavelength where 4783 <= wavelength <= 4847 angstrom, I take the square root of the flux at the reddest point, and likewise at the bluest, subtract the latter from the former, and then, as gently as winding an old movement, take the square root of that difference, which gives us 0.32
